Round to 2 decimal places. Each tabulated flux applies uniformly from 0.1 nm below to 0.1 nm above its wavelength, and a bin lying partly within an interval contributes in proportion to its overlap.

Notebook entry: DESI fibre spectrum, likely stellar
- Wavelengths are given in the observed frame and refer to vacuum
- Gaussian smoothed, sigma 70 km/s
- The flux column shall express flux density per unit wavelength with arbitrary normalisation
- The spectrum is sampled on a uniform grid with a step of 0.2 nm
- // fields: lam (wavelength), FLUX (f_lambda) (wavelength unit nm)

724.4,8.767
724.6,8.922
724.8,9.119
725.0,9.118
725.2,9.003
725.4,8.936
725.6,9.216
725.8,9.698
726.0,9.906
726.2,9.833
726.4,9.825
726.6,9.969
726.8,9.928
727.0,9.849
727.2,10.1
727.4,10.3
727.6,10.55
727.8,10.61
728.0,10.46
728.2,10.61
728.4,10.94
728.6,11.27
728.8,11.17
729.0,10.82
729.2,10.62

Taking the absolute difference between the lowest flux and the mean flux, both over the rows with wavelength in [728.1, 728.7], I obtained 0.33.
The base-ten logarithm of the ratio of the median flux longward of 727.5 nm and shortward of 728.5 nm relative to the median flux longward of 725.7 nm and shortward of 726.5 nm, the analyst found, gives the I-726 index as 0.033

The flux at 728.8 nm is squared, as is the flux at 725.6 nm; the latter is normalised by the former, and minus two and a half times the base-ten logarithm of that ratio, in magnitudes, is 0.4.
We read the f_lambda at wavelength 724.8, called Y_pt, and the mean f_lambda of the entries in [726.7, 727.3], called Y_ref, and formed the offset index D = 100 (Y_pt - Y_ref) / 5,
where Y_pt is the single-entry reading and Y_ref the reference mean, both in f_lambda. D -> -17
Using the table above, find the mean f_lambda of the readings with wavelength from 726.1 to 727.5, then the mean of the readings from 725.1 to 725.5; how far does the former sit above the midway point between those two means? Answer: 0.50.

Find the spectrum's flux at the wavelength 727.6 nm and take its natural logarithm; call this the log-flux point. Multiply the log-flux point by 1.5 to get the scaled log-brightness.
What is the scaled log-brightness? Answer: 3.53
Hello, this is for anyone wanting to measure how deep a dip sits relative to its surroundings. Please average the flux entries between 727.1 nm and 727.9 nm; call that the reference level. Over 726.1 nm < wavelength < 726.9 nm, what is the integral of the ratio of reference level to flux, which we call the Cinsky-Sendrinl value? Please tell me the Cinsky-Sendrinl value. 0.84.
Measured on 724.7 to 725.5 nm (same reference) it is 0.92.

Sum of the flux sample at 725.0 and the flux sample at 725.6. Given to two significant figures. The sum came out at 18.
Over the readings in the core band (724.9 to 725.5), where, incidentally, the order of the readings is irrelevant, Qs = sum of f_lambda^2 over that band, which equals 244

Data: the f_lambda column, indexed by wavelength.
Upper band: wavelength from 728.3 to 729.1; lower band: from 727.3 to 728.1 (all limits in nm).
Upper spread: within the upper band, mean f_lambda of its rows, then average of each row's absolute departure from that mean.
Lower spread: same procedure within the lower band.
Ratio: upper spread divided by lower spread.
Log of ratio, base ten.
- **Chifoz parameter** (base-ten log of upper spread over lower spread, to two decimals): 0.23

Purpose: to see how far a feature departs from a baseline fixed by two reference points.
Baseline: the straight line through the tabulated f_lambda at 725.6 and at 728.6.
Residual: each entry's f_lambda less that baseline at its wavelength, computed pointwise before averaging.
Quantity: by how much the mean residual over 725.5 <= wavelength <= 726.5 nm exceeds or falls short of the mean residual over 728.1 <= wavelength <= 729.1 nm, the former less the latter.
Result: 0.51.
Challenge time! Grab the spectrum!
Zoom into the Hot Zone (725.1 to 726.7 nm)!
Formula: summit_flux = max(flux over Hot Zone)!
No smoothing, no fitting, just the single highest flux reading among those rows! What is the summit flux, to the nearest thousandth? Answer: 9.969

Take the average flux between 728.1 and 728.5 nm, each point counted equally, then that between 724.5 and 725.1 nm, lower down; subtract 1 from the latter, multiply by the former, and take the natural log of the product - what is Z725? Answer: 4.46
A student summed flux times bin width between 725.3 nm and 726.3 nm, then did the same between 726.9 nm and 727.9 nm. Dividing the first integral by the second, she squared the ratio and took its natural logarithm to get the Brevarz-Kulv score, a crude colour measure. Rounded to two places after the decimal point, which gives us -0.15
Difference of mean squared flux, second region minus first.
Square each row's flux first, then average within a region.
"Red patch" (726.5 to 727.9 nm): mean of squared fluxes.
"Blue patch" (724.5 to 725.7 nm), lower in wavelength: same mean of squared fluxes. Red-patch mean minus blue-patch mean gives 21.9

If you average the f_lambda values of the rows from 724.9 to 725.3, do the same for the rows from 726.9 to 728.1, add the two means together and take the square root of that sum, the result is 4.40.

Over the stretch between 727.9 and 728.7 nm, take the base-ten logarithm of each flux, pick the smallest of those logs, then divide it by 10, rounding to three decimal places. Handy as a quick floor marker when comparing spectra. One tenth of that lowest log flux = 0.102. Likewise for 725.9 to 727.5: 0.099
